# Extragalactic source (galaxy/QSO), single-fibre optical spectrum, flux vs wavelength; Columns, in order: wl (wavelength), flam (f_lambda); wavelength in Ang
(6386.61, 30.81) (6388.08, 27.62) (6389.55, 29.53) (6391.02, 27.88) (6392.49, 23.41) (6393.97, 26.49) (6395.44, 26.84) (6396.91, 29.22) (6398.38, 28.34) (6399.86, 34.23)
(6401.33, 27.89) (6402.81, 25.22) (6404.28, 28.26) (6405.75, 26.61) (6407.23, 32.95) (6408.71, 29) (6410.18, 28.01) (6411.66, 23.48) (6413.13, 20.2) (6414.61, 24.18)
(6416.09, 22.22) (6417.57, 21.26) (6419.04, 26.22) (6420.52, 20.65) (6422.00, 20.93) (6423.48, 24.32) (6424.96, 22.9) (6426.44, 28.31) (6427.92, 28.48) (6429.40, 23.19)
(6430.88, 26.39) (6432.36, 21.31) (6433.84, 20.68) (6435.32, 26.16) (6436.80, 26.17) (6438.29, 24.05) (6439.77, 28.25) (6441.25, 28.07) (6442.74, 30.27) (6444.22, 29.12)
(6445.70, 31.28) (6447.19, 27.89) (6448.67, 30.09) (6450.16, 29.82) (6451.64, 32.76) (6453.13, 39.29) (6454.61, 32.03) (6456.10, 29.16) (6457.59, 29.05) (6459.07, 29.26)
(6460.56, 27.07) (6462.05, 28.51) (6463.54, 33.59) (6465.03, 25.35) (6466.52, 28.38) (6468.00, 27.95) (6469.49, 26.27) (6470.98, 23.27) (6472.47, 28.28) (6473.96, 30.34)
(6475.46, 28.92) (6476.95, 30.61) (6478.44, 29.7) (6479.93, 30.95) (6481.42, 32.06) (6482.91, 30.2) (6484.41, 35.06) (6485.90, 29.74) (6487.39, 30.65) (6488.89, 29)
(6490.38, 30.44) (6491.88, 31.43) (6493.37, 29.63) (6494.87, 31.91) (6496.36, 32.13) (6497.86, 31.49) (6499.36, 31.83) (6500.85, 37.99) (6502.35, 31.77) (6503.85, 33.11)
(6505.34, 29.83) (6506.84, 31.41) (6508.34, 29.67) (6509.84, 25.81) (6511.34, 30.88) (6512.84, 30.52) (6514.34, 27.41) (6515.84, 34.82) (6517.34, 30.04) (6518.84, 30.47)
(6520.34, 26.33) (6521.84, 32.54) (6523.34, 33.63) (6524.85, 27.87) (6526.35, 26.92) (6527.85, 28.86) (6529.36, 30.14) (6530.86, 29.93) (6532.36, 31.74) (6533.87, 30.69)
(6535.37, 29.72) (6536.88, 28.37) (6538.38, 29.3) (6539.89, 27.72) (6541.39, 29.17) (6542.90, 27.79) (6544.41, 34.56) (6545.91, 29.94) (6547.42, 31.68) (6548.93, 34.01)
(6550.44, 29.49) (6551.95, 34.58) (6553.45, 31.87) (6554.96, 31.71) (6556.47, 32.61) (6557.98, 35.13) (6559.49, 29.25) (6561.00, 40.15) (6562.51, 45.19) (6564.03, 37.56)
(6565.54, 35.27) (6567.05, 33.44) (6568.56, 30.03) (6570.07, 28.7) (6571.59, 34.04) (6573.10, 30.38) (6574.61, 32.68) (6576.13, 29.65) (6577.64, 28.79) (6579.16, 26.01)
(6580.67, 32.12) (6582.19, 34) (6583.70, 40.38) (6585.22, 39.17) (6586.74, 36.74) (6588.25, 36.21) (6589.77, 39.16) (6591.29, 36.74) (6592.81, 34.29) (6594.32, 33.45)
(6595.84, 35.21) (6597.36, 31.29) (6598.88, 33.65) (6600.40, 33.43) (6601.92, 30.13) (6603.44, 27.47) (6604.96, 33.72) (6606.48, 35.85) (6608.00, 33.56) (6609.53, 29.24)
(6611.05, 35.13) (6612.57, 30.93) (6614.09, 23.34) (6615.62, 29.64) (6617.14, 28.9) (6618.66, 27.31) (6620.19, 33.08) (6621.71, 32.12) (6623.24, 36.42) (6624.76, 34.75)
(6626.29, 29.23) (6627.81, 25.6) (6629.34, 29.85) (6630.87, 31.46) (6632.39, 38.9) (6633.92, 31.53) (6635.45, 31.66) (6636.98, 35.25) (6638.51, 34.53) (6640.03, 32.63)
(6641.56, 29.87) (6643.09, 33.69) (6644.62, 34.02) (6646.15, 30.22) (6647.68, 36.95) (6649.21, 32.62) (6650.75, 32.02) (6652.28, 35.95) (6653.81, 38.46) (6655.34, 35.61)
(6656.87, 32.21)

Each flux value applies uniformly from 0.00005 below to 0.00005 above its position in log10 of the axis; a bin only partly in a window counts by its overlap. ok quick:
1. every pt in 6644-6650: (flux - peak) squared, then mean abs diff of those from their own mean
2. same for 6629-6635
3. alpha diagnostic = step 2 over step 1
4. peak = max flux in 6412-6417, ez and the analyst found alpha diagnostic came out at 1.7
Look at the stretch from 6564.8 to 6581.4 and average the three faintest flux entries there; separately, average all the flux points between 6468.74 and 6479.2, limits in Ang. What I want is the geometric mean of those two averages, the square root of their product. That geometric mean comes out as 28.0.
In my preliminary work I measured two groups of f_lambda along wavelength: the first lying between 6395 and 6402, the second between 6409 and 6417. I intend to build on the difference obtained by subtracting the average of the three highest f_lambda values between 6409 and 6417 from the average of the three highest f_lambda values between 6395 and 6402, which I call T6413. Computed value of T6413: 5.4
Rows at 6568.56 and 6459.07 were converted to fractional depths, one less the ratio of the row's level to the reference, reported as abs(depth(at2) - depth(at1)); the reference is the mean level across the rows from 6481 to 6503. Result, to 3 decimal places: 0.024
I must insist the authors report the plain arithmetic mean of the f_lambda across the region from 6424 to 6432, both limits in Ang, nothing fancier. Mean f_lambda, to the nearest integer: 26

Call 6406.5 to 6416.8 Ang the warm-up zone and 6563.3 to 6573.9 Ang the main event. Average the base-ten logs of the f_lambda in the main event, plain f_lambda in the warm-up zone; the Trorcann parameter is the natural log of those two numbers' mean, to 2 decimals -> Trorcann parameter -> 2.61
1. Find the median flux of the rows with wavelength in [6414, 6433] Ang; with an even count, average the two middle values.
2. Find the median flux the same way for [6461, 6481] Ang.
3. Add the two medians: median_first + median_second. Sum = 52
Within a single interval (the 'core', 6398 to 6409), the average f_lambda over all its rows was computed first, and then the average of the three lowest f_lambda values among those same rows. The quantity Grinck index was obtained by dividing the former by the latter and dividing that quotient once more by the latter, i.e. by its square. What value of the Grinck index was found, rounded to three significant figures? 0.0412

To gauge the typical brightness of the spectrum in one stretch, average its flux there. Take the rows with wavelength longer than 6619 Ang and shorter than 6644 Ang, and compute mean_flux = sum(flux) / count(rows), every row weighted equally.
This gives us 32.5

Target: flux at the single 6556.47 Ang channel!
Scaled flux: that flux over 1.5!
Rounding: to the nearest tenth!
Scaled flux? 21.7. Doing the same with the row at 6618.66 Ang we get 18.2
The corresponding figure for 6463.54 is 22.4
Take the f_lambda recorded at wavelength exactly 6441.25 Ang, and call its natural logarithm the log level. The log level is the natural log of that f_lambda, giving 3.33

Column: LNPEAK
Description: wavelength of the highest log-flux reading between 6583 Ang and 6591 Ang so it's 6583.70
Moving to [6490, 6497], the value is 6496.36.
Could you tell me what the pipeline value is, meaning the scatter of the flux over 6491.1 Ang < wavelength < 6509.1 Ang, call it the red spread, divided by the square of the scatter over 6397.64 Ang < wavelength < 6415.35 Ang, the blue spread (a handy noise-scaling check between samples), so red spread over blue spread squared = 0.15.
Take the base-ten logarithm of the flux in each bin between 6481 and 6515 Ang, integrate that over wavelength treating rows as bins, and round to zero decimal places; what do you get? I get 51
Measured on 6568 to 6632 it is 96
